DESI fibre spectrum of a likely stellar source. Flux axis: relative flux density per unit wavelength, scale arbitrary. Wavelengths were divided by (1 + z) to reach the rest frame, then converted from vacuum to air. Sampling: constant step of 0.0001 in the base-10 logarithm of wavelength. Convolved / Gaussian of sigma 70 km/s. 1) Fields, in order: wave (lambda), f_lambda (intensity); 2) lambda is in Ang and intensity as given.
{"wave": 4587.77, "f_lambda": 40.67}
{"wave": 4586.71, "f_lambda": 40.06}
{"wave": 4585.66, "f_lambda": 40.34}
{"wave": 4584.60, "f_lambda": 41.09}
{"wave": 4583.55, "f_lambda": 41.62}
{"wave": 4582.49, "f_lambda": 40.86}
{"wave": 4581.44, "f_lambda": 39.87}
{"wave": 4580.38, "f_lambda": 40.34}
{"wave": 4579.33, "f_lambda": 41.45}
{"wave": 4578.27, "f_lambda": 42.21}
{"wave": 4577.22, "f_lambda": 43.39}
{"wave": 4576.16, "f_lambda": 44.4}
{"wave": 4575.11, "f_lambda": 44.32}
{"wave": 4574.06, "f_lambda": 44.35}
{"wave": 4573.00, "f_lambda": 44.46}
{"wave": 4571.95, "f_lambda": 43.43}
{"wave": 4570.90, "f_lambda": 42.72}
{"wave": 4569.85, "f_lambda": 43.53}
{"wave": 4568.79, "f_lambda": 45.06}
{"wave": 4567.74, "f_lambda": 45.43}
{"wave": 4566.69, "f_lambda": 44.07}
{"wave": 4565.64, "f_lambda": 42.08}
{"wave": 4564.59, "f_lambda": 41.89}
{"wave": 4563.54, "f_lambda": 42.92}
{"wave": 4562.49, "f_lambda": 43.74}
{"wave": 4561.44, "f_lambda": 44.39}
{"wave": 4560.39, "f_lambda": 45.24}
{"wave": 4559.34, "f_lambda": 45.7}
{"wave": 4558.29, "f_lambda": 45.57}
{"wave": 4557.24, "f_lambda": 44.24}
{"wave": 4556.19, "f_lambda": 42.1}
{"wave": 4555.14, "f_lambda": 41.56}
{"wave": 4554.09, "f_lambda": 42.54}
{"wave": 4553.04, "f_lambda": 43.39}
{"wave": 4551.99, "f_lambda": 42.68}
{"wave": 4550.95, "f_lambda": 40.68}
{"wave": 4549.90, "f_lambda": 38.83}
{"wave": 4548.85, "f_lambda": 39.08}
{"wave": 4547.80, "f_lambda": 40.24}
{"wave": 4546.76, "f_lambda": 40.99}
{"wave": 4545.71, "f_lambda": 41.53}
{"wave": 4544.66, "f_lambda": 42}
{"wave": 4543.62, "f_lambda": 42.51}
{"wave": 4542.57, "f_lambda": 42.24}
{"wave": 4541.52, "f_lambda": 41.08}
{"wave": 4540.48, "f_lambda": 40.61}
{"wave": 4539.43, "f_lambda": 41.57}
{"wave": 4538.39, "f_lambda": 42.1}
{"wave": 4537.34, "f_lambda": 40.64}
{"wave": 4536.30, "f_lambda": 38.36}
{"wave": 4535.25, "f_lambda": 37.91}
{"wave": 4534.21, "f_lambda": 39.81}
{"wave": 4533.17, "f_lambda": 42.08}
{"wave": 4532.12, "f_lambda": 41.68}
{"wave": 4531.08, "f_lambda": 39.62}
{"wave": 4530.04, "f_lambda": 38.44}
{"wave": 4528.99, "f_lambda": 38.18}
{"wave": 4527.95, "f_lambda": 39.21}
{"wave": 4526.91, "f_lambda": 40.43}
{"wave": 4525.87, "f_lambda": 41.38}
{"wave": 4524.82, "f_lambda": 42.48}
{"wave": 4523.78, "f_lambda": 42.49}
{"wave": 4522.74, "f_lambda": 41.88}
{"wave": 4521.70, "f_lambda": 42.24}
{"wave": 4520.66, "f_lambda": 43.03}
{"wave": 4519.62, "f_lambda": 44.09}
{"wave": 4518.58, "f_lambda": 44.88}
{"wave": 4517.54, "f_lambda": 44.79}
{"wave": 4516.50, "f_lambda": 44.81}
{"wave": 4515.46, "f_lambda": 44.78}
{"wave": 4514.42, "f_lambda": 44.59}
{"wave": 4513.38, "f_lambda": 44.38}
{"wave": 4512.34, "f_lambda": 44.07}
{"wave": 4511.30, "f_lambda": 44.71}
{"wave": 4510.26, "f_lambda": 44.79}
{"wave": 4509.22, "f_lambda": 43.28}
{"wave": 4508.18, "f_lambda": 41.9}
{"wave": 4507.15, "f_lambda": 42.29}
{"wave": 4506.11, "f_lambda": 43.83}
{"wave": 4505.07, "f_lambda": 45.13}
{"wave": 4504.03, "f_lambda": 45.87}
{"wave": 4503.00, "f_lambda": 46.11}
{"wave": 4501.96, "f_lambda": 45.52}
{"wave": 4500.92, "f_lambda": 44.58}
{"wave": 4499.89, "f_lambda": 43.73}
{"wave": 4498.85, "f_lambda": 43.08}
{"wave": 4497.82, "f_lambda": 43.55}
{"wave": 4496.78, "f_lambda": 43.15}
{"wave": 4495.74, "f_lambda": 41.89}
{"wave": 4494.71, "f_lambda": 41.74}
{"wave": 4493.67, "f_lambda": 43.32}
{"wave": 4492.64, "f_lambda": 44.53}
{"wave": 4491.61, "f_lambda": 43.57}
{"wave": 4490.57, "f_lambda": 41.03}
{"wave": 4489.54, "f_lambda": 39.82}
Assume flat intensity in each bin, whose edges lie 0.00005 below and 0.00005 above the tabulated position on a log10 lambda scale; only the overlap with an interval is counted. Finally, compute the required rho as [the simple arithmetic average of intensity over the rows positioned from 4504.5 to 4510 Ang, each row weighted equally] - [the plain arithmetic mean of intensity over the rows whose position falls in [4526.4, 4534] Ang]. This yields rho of 3.3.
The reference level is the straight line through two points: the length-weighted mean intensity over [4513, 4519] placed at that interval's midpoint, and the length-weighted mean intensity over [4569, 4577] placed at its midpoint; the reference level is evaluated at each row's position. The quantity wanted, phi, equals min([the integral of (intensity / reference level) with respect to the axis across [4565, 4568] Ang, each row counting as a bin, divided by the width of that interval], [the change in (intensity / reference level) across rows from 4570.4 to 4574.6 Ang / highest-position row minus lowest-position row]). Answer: 0.038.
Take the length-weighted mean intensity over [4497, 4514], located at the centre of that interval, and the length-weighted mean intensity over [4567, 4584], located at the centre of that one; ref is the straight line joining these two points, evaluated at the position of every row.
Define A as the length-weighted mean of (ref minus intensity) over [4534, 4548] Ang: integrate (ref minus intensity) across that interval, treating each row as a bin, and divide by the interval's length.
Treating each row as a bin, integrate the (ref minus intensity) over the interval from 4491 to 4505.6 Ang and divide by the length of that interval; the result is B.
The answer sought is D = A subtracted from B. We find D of -2.4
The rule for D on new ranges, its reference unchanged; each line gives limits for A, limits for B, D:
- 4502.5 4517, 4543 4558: 2.0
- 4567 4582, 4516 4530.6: 2.1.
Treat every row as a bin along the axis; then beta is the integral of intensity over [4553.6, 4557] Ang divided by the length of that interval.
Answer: 42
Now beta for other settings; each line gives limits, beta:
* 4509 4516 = 44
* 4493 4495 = 43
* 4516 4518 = 45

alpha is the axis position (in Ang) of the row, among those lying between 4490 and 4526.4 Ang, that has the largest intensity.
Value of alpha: 4503.00 Ang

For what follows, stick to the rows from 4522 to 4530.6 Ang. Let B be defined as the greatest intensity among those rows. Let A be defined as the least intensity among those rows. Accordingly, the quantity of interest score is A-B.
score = -4.3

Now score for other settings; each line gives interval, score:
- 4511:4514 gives -0.6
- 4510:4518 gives -0.7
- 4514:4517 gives -0.2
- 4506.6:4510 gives -1.4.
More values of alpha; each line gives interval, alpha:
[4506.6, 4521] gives 4518.58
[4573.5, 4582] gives 4576.16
